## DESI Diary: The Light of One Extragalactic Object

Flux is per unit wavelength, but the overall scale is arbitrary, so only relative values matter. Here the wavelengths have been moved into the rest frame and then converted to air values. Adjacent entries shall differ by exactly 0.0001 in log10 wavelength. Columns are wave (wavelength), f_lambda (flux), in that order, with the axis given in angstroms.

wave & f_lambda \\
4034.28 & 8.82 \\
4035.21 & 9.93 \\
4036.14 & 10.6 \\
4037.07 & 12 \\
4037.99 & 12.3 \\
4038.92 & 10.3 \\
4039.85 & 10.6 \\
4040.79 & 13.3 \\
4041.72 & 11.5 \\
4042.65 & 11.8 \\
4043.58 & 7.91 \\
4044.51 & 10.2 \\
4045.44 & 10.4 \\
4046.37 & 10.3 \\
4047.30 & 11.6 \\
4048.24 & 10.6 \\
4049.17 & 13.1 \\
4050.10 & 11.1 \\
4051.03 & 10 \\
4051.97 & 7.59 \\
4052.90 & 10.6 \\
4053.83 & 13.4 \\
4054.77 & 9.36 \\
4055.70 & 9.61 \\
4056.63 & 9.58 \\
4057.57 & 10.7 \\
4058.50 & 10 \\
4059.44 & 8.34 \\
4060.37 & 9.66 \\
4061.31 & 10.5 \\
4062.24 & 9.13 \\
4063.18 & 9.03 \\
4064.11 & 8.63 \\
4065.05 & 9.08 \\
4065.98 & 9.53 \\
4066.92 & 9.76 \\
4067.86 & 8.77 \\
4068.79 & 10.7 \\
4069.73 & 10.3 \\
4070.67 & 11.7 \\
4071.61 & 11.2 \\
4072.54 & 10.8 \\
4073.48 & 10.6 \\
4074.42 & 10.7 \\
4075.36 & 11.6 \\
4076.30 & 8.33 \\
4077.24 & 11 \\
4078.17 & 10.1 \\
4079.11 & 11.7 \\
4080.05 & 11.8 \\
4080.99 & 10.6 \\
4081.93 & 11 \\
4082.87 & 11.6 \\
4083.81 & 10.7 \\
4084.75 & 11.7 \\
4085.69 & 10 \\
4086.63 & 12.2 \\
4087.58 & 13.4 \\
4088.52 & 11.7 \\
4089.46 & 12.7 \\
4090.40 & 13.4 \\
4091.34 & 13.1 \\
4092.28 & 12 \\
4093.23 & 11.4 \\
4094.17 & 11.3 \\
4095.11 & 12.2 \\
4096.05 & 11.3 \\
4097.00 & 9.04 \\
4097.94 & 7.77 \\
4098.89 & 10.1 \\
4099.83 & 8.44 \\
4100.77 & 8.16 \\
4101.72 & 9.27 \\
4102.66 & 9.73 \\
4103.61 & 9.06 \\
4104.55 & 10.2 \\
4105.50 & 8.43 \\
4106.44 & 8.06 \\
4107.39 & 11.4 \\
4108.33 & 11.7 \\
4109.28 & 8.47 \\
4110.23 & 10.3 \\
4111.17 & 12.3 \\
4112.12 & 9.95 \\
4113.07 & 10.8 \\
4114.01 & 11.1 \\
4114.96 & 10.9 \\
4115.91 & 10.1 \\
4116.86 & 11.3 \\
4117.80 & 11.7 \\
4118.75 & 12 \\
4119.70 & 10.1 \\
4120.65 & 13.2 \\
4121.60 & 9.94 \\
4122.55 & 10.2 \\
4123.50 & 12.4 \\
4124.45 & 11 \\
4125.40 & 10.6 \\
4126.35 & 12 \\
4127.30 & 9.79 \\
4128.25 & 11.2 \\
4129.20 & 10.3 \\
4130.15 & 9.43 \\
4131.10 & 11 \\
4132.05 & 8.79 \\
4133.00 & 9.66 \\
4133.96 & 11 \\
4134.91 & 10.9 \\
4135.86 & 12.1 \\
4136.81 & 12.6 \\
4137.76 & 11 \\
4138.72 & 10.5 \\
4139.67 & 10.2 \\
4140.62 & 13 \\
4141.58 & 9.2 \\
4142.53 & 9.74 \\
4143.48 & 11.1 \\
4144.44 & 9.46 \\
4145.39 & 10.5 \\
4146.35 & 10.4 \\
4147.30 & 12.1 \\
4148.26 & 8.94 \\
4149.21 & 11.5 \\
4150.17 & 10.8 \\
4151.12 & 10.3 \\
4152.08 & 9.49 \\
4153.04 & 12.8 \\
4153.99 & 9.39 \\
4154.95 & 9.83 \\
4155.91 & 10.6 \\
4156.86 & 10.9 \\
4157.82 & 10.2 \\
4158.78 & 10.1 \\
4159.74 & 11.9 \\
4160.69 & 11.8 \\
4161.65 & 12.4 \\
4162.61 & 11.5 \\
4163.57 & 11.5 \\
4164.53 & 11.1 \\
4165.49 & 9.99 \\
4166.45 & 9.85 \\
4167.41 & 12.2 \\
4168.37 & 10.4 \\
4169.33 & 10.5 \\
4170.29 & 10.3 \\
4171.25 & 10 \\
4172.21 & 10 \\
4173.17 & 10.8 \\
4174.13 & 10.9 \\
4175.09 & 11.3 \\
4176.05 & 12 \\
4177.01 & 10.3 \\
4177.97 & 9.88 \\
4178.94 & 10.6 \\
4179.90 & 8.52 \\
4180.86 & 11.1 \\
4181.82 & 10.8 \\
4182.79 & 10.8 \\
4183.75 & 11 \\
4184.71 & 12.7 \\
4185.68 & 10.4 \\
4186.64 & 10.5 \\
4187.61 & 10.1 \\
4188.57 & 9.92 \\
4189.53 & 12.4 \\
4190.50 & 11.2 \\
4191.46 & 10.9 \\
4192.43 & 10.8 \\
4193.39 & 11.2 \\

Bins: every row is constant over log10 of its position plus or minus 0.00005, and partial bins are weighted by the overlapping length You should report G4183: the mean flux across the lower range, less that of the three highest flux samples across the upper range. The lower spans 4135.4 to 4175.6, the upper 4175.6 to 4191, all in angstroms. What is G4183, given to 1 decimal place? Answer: -1.6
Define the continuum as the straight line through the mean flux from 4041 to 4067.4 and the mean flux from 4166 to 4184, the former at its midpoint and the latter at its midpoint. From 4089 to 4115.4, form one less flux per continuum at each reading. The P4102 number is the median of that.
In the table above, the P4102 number -0.02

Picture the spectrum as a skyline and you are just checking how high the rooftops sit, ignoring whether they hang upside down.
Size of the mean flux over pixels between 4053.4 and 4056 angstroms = 10.8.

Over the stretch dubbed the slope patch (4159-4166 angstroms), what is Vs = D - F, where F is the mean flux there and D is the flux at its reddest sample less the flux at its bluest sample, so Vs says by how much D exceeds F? -13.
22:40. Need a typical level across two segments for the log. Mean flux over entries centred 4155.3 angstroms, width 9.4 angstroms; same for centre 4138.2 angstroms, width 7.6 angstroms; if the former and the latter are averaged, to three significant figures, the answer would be 10.9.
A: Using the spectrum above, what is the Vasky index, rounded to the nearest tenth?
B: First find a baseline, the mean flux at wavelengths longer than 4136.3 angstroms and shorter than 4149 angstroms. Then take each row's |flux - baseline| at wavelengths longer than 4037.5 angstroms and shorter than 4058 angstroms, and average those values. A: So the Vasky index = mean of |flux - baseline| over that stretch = 1.1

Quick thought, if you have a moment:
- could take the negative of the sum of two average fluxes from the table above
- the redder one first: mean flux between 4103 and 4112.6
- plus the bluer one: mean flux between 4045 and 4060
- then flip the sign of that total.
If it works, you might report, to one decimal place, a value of -20.4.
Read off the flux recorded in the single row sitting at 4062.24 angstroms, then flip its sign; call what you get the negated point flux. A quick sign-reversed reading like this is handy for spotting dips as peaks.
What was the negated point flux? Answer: -9.1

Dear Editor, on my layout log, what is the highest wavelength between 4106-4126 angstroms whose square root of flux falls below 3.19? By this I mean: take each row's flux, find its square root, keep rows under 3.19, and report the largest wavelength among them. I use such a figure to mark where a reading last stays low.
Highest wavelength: 4121.60 angstroms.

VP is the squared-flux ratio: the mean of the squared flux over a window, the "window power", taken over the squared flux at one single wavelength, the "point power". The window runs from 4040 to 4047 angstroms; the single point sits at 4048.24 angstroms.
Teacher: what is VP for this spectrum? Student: 1.05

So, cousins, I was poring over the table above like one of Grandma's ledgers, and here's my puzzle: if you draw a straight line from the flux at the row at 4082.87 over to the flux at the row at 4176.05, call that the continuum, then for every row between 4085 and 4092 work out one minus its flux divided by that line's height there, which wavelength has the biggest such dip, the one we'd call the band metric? 4085.69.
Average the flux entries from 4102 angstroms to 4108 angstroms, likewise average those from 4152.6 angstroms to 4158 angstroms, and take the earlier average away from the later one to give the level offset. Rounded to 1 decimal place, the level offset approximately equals 1.1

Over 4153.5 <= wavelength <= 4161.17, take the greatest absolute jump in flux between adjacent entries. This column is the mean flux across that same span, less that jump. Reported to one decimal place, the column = 8.8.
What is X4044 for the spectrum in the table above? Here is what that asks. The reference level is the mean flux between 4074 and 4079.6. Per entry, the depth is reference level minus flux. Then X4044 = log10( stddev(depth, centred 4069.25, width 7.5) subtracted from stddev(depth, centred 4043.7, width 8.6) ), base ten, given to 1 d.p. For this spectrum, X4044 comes -0.3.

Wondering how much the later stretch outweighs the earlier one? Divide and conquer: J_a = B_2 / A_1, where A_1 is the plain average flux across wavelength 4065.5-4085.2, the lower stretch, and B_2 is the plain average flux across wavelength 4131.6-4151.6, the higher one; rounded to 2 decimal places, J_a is 1.00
